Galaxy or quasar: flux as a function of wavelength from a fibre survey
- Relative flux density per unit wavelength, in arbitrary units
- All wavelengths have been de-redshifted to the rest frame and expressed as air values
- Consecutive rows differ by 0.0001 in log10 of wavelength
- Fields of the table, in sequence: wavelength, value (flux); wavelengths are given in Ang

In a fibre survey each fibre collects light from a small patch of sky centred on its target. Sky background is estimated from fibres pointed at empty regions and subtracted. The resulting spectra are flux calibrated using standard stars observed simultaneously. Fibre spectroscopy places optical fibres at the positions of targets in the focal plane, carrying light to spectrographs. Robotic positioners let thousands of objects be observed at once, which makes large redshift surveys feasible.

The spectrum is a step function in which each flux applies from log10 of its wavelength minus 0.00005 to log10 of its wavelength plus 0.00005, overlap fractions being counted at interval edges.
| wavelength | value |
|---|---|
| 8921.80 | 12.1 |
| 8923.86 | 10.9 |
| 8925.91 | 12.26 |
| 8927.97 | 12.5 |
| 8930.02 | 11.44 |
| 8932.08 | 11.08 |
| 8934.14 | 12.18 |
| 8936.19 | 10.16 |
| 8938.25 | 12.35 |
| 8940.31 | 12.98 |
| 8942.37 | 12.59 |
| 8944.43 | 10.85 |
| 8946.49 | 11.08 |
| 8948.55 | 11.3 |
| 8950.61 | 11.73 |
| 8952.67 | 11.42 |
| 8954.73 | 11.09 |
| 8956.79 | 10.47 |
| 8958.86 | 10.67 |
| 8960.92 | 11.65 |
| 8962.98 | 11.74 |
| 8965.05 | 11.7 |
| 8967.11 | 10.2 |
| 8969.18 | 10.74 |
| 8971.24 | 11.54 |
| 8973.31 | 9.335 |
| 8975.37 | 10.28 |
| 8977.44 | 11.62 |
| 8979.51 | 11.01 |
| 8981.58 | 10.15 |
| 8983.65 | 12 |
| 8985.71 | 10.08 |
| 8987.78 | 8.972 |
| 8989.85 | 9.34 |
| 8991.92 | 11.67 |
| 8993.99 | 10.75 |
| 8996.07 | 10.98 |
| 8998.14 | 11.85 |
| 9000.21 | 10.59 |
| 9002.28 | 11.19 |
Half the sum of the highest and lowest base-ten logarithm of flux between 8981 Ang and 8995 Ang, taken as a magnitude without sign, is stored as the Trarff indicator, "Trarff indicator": 1.02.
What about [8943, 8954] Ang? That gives 1.05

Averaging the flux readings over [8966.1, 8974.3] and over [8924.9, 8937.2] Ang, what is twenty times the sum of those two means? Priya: 441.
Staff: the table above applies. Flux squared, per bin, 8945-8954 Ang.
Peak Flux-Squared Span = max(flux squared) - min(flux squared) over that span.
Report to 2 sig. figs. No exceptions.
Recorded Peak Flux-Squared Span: 15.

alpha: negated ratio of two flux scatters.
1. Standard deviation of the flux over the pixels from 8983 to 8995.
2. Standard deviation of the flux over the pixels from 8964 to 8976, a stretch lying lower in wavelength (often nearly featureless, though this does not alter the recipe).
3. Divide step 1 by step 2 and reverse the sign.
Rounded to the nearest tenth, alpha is -1.4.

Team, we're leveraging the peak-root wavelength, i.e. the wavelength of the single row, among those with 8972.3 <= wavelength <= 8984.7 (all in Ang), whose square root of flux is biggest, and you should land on 8983.65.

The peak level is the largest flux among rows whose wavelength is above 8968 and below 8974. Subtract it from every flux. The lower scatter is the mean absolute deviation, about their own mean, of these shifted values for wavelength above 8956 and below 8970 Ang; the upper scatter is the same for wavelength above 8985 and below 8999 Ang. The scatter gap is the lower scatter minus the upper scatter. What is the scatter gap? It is -0.33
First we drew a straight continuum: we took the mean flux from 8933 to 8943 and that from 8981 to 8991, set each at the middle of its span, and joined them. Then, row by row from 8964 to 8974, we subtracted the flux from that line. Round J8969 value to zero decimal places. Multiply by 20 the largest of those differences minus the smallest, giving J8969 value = 42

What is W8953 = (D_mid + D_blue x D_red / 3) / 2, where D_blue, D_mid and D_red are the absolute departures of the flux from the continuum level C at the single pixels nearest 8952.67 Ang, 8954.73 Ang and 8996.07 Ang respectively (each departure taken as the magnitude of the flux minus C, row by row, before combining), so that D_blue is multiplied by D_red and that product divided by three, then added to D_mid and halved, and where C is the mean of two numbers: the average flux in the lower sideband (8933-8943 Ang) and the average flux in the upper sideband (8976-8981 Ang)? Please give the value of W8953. 0.3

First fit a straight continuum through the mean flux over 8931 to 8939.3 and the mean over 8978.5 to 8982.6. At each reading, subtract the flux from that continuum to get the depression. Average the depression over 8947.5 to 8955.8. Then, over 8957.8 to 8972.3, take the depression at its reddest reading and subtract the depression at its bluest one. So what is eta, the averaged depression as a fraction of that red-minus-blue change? 0.23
